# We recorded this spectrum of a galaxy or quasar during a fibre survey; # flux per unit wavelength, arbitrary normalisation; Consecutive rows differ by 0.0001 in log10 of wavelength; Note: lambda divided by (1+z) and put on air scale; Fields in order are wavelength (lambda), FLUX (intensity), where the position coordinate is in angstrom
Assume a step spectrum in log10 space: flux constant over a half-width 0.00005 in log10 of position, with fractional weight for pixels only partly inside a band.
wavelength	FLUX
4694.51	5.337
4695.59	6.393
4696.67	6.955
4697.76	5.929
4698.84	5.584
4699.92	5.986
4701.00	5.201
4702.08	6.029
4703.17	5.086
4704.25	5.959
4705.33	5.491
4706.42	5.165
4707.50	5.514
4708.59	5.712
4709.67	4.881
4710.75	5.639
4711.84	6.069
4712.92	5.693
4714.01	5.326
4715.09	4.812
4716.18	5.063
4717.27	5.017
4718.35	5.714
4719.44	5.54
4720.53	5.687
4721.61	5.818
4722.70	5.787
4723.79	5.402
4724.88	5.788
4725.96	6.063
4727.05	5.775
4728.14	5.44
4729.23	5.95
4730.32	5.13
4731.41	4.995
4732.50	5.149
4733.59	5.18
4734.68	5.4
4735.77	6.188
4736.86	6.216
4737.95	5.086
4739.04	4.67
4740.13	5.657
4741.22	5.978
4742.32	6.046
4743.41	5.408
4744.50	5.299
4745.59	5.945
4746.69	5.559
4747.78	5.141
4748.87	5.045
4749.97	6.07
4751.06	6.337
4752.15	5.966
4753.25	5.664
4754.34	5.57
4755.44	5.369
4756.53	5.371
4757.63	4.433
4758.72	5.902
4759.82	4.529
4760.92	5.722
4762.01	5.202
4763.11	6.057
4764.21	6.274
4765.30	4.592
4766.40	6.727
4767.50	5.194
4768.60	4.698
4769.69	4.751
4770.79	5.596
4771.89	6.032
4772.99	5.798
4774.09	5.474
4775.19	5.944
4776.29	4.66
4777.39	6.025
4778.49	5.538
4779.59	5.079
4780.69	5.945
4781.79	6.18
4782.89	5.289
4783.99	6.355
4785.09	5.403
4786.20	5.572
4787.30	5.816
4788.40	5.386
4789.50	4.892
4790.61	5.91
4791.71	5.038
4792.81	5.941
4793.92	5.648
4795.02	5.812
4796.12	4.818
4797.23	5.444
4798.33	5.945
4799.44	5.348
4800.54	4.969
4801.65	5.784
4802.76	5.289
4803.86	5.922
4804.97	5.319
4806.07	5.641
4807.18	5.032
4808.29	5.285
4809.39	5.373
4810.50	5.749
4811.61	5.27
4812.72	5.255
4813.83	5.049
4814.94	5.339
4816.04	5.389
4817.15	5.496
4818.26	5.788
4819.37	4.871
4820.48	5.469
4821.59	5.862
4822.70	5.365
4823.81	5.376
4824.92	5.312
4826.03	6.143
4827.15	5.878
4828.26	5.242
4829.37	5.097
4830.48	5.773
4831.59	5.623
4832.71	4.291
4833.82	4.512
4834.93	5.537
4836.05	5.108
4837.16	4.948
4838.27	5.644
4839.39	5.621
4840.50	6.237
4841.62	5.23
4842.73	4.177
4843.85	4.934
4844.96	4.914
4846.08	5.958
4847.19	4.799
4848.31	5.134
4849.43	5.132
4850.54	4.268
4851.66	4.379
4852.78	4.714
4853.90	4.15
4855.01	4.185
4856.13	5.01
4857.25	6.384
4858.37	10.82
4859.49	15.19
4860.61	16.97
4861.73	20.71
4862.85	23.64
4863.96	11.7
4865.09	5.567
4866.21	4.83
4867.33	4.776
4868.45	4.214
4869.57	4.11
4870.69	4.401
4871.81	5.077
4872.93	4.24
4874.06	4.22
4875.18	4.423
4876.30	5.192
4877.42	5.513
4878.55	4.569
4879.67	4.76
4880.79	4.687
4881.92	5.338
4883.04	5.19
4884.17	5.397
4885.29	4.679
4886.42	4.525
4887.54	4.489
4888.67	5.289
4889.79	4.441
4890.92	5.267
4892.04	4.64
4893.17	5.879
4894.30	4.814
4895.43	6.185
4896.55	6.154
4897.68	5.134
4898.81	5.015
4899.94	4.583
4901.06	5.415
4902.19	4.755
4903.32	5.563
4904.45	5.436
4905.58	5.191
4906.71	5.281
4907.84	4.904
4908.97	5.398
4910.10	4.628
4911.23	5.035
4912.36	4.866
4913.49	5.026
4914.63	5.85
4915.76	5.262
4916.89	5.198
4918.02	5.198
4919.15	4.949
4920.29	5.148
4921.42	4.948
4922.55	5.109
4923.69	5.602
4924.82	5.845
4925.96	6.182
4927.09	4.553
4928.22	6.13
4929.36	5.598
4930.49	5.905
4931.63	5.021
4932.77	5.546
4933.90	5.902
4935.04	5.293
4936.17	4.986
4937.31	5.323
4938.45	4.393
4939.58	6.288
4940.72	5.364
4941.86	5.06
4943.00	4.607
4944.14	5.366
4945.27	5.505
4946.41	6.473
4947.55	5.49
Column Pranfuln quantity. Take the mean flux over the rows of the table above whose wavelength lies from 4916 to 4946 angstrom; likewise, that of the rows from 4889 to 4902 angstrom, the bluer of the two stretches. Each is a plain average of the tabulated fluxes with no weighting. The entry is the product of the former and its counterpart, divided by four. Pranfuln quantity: 7.0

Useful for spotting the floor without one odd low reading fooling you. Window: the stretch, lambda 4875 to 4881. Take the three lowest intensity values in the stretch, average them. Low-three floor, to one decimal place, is 4.6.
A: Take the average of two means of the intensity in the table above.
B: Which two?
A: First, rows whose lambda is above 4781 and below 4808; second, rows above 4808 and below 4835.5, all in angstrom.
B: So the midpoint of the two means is 5.453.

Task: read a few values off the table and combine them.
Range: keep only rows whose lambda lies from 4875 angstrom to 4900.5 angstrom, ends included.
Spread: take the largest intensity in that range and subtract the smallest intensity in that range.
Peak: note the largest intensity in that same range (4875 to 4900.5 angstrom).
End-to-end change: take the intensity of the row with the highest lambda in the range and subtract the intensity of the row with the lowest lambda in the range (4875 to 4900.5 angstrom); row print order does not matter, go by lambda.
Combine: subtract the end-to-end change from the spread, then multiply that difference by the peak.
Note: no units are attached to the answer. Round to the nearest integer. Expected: 10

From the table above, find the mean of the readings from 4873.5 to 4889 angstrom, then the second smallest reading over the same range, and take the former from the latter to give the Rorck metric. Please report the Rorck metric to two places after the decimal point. -0.45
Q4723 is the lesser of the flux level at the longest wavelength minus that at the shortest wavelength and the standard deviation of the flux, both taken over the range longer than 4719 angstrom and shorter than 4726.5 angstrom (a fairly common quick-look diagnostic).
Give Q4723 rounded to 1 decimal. 0.2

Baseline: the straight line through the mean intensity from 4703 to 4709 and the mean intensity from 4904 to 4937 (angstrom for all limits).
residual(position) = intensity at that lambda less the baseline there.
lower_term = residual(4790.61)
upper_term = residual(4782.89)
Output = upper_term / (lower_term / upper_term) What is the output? 0.04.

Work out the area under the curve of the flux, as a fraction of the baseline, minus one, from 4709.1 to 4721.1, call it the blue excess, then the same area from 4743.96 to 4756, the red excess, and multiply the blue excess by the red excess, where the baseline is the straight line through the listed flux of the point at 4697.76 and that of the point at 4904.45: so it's 0.3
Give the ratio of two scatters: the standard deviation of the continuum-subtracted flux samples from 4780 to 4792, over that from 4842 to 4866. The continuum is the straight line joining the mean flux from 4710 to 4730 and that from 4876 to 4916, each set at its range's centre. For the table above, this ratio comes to 0.08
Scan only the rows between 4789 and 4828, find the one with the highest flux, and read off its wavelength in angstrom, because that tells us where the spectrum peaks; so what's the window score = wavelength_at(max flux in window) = 4826.03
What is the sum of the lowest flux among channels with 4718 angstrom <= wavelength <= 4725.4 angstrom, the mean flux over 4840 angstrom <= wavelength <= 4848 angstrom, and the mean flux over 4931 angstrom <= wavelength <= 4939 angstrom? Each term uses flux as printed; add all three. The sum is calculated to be 15.8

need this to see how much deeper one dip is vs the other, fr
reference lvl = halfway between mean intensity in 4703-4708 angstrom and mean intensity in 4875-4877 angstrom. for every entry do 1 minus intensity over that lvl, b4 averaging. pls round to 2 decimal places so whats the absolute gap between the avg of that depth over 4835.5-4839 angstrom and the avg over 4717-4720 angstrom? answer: 0.04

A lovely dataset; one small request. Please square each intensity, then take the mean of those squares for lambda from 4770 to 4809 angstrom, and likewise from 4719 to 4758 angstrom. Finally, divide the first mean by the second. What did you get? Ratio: 0.99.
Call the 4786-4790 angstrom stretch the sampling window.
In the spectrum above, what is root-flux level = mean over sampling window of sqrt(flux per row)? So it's 2.33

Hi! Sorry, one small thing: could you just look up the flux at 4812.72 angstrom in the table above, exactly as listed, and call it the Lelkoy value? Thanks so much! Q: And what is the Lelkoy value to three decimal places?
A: 5.255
